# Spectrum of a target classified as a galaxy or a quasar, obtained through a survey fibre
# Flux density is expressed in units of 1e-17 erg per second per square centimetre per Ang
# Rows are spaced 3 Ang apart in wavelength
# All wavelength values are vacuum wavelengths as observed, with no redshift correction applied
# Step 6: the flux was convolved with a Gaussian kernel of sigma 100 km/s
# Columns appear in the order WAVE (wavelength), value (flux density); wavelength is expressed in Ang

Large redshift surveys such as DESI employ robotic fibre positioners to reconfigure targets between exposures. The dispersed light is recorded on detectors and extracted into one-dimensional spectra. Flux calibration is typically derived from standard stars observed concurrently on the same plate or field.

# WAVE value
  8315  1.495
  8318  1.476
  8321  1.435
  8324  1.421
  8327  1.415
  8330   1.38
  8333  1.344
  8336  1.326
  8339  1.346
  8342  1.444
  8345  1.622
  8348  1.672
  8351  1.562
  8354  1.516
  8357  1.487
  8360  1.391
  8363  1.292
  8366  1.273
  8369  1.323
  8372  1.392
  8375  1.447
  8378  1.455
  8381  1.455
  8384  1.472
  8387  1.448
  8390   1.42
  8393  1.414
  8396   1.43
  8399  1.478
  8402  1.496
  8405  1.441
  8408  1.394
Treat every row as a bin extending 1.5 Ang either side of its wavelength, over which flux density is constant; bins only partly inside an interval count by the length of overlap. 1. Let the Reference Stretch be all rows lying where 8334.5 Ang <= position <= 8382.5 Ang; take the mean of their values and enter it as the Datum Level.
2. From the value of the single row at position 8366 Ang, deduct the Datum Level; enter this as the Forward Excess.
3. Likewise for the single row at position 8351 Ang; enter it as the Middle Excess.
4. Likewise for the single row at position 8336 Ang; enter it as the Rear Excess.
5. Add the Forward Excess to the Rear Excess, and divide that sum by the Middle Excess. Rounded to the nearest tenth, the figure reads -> -2.2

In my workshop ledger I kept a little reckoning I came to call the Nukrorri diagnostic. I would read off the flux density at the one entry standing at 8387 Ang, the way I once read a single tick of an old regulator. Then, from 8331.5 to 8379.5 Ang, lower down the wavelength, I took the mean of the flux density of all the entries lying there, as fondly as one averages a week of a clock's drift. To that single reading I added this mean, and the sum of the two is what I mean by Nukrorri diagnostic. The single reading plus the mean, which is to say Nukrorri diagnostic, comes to 2.88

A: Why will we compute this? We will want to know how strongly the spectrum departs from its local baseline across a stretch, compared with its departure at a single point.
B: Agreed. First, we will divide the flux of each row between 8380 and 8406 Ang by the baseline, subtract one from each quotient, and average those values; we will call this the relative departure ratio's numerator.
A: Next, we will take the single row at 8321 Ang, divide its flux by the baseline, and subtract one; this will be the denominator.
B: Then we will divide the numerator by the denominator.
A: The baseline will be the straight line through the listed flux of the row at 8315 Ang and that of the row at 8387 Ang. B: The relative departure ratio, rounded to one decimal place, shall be -0.1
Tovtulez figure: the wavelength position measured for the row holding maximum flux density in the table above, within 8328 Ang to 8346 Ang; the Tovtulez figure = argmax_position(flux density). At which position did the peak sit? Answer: 8345 Ang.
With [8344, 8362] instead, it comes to 8348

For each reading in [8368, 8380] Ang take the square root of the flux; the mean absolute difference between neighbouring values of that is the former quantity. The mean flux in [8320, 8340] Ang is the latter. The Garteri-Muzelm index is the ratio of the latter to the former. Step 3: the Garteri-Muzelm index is 74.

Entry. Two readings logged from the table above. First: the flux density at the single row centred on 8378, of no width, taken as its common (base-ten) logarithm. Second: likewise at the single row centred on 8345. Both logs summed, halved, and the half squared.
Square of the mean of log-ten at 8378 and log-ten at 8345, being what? 0.0348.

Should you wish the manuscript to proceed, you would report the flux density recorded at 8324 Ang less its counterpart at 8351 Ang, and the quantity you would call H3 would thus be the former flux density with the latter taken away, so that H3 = -0.14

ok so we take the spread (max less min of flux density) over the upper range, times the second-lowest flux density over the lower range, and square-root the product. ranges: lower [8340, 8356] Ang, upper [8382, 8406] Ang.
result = 0.35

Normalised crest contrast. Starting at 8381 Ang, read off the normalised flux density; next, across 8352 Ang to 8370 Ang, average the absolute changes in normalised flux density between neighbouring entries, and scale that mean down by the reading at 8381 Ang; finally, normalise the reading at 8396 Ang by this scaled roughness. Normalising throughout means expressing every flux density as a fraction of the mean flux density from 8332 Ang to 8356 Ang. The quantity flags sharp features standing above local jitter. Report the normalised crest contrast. 24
